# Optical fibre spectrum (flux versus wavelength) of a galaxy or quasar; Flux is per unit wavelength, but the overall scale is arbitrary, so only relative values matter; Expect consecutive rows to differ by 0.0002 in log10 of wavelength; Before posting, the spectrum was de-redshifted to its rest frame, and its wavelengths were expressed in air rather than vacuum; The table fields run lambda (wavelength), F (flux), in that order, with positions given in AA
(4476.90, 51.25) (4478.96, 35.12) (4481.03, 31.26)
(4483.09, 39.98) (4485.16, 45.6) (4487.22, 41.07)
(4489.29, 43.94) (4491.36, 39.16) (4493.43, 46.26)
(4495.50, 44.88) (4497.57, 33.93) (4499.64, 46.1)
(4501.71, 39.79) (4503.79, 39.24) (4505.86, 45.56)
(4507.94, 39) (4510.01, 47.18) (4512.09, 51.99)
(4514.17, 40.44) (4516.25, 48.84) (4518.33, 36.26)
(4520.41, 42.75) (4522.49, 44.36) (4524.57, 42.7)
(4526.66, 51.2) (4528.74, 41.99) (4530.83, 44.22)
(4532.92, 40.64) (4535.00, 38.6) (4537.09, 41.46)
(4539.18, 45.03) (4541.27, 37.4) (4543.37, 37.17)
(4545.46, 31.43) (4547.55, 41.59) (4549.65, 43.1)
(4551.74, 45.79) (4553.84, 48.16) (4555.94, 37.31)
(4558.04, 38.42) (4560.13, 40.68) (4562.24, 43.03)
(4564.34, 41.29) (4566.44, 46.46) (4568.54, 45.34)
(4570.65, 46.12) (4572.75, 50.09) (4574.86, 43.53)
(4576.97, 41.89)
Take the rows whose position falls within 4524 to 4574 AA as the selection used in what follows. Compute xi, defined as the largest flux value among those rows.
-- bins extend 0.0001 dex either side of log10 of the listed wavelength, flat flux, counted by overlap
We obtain 51.2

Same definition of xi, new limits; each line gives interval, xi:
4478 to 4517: 51.99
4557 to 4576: 50.09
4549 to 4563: 48.16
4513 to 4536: 51.2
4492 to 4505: 46.26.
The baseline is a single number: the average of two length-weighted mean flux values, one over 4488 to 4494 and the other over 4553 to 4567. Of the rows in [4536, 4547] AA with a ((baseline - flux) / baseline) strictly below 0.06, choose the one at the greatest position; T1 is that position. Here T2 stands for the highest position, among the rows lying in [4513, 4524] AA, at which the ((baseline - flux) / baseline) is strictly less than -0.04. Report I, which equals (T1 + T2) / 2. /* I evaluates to 4530.8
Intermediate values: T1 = 4539.18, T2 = 4522.49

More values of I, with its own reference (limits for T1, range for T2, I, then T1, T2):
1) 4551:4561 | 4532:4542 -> 4549.7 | 4560.13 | 4539.18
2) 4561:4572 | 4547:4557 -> 4562.2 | 4570.65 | 4553.84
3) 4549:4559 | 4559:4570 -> 4561.2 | 4553.84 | 4568.54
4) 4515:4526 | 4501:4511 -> 4517.3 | 4524.57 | 4510.01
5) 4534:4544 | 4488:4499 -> 4517.3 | 4539.18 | 4495.50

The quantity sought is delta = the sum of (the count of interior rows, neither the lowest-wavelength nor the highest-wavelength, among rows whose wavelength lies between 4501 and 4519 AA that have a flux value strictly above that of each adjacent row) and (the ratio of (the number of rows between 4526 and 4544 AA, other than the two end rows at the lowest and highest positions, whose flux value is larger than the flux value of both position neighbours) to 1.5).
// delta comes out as 4.33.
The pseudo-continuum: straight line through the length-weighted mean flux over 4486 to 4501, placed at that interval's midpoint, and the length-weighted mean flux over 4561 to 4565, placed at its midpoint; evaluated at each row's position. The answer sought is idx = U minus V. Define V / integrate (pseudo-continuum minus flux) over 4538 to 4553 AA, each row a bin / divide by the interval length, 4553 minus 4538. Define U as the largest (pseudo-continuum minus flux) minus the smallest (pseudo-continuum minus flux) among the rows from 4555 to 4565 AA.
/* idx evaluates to 4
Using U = 6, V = 2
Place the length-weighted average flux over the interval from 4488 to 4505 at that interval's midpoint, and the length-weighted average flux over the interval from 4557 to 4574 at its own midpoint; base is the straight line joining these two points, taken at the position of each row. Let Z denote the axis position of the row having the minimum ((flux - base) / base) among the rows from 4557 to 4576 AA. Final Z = 4558.04 AA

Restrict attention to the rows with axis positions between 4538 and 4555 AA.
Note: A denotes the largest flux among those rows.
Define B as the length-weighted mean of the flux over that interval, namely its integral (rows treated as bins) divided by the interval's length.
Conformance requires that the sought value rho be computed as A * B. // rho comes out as 1983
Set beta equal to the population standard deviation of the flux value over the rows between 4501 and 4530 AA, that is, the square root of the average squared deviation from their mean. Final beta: 4.59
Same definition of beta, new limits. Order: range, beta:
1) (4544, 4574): 4.70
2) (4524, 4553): 4.49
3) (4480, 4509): 4.45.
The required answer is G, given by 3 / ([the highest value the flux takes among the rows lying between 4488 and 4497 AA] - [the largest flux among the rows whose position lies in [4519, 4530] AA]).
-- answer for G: -0.6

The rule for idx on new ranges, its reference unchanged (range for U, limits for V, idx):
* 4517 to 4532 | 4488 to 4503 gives 15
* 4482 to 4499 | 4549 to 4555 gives 16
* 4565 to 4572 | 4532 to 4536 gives -1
